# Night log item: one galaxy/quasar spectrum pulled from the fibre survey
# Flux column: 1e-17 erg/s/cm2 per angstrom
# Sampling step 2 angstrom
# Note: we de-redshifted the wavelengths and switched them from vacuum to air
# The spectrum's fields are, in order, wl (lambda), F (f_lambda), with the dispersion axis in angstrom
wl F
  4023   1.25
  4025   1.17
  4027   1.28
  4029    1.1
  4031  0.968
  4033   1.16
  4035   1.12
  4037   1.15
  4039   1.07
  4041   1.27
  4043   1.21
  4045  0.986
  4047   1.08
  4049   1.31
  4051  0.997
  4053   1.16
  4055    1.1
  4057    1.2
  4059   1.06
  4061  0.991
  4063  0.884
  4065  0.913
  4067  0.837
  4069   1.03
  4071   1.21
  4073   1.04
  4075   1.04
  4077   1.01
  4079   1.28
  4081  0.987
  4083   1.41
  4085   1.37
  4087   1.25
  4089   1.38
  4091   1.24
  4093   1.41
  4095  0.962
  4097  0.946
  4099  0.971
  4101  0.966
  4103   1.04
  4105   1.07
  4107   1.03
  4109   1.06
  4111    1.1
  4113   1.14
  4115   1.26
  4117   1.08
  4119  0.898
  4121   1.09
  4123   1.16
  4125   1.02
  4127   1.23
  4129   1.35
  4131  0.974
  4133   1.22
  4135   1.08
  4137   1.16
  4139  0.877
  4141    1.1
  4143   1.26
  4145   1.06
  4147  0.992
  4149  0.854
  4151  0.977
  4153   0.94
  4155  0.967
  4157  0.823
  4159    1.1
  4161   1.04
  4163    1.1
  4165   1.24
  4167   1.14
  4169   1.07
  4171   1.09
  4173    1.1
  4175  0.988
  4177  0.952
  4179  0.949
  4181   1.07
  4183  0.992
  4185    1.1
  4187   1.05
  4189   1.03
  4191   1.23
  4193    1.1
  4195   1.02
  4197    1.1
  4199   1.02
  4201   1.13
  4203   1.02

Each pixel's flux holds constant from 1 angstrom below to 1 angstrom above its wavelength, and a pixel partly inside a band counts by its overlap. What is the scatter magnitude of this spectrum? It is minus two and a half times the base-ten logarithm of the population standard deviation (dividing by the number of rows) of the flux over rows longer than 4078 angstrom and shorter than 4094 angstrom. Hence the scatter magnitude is 2.20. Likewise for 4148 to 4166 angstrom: 2.27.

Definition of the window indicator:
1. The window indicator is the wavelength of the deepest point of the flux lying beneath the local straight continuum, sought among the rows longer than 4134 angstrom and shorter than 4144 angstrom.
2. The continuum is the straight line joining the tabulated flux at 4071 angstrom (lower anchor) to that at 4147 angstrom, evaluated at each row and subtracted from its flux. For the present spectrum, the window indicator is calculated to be 4139 angstrom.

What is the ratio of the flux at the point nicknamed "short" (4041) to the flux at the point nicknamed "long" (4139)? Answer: 1.45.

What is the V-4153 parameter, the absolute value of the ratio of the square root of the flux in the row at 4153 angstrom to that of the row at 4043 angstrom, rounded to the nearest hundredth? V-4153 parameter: 0.88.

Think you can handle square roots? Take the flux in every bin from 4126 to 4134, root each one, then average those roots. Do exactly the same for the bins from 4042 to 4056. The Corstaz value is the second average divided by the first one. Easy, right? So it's 0.97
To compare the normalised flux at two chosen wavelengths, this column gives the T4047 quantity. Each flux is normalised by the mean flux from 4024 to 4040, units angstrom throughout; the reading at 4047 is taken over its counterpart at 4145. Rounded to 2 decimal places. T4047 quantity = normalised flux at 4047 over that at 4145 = 1.02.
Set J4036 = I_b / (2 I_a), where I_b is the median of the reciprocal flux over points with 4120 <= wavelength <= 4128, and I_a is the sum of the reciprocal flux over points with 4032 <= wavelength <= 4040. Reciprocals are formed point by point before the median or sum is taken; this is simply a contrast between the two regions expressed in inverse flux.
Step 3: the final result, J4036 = 0.125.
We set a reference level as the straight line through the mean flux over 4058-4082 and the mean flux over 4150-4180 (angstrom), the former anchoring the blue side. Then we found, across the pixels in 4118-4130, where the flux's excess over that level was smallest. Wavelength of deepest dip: 4119 angstrom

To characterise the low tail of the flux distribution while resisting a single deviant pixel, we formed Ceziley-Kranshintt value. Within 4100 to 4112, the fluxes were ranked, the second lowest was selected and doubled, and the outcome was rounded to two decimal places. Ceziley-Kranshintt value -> 2.06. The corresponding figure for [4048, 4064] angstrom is 1.98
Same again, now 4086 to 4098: 1.92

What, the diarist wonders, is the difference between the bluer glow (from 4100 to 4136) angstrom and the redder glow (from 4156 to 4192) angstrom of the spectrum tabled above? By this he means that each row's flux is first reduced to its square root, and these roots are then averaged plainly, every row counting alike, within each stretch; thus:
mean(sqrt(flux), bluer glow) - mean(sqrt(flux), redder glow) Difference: 0.019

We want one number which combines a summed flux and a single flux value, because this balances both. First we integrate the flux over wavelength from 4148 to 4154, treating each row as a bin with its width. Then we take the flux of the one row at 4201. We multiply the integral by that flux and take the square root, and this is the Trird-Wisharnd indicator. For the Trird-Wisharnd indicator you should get 2.50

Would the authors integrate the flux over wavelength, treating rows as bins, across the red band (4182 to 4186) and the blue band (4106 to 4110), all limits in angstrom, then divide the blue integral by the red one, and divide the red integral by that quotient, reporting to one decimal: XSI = 4.2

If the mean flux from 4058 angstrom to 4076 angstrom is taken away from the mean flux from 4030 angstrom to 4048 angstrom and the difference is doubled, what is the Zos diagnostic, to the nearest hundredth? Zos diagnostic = 0.22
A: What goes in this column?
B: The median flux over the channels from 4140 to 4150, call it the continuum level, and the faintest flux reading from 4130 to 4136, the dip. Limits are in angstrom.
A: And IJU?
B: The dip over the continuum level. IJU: 0.92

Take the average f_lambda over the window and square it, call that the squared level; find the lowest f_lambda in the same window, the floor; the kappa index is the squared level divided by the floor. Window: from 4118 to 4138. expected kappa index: 1.39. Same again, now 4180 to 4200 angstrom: 1.16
